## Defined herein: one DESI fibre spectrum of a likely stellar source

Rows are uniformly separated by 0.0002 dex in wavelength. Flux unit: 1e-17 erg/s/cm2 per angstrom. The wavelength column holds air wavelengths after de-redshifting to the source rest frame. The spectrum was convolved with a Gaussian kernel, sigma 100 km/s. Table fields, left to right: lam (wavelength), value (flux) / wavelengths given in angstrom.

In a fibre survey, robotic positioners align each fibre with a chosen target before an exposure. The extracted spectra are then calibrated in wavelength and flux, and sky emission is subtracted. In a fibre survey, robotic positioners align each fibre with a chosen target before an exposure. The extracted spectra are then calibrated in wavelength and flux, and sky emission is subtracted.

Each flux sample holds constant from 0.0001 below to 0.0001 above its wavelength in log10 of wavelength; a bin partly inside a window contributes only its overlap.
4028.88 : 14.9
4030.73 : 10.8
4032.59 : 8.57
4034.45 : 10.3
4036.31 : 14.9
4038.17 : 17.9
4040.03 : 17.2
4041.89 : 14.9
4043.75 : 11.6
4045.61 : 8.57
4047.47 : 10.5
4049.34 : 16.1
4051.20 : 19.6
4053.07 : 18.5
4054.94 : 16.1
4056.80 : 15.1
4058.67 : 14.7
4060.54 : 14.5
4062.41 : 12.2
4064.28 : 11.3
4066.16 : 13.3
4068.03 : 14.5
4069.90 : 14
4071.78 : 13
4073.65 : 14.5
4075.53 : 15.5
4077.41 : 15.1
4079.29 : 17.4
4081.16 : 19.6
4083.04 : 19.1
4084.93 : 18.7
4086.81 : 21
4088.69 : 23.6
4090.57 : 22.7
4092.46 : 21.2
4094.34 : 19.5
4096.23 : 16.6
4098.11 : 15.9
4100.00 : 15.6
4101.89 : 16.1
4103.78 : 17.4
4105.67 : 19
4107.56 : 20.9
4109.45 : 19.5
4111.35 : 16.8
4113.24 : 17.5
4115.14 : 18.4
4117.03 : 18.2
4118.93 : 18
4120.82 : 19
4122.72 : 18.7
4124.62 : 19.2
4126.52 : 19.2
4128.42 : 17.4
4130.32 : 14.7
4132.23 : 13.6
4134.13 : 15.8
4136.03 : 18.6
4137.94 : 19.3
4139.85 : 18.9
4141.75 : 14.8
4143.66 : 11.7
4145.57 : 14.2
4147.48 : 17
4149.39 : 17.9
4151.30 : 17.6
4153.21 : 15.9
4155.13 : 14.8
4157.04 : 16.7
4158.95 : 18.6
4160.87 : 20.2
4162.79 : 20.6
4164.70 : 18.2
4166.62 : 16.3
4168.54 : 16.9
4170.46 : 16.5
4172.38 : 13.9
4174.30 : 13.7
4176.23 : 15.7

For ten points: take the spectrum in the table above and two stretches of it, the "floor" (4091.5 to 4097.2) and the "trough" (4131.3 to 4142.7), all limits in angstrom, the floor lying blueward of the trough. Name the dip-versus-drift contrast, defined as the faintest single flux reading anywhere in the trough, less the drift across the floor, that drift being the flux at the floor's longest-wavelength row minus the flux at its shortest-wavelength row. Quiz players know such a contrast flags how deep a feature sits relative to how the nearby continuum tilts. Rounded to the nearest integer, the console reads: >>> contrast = 18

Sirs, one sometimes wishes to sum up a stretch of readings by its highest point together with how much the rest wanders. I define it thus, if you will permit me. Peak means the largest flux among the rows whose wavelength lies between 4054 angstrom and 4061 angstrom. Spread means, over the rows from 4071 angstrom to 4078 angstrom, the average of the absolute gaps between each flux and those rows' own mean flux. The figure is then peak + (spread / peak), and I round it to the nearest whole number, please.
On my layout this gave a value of 16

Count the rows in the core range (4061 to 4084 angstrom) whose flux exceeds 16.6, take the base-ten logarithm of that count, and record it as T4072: 0.48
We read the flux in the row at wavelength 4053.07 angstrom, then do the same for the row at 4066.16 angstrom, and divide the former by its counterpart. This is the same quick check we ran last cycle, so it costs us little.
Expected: 1.39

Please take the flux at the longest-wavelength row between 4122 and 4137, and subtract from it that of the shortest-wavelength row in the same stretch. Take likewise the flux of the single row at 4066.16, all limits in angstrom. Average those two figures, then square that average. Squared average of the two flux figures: 44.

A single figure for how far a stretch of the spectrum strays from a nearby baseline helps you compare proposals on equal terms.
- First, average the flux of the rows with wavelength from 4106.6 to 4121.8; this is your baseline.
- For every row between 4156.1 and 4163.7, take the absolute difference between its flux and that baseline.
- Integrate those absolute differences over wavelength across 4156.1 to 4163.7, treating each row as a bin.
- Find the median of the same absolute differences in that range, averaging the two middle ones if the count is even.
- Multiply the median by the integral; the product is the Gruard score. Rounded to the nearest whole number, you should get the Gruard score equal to 19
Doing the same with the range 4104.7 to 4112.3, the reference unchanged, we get 14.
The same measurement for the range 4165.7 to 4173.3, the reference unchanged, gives 43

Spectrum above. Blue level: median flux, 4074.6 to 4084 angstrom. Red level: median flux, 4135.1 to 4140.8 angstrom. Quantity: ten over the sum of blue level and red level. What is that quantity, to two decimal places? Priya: 0.28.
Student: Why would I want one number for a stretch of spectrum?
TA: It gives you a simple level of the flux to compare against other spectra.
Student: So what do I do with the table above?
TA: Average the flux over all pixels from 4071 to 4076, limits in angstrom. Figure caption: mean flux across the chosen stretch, 14.3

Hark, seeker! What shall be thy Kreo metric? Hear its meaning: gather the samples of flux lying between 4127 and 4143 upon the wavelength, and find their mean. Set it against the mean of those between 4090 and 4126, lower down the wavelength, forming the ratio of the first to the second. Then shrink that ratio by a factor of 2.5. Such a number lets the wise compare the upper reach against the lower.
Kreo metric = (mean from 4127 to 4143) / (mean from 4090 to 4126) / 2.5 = 0.36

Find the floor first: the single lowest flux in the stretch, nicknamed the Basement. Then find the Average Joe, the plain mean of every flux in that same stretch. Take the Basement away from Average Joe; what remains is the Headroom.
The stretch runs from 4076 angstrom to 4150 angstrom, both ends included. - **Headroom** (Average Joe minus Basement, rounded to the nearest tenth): 6.2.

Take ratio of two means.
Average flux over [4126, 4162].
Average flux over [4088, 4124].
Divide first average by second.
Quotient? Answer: 0.89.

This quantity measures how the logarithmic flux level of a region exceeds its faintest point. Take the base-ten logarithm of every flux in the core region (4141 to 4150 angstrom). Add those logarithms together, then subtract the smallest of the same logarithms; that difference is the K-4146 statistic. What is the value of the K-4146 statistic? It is 4.8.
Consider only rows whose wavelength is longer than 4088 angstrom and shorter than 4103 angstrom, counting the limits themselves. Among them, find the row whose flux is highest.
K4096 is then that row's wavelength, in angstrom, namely 4088.69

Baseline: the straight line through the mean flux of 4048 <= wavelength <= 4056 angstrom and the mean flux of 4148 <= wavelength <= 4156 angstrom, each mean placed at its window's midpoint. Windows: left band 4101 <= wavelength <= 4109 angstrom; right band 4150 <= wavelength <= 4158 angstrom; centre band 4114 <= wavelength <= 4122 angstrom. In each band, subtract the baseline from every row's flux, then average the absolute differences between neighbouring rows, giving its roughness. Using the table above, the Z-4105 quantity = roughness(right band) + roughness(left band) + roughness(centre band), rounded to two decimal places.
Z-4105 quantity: 3.64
